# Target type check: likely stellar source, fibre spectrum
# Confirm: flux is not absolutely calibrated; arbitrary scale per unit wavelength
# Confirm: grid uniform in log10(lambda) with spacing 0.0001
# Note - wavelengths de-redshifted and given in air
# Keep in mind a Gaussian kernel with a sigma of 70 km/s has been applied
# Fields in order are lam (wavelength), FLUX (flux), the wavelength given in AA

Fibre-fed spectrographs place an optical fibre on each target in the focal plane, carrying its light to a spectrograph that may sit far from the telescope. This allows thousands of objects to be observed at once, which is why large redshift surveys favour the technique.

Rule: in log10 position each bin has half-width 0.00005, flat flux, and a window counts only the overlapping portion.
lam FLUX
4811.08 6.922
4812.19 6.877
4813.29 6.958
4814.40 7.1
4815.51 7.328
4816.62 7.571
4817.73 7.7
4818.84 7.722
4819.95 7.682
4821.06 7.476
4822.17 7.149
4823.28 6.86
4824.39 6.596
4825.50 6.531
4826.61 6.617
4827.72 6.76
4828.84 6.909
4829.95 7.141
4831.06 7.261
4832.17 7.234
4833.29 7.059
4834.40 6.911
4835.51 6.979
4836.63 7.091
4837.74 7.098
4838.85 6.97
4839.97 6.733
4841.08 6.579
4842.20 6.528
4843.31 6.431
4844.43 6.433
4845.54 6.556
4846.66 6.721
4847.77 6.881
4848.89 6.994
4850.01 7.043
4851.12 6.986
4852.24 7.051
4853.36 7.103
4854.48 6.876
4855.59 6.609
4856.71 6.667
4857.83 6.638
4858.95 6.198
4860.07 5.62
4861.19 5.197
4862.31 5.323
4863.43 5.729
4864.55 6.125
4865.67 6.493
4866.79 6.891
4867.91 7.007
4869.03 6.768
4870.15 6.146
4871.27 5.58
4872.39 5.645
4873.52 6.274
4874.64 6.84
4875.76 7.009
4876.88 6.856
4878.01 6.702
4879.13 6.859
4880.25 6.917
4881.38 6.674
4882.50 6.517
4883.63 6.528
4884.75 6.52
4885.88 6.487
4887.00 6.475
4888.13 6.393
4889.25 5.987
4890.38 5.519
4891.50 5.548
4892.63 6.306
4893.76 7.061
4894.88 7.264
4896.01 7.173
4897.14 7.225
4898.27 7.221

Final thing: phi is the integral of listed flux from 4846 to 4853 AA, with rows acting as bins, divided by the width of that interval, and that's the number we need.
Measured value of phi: 6.94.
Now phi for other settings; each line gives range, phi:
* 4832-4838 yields 7.04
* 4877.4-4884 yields 6.70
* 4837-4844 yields 6.73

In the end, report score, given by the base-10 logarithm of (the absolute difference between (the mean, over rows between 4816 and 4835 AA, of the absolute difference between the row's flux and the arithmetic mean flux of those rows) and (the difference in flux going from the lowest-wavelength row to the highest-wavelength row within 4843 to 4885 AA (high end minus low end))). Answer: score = -0.6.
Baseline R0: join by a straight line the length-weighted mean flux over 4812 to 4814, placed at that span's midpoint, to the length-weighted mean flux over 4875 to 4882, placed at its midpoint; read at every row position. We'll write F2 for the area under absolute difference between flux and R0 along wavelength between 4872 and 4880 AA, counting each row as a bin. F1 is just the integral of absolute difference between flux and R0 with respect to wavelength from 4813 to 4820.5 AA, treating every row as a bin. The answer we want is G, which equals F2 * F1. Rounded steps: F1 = 3.75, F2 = 2.2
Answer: 8.3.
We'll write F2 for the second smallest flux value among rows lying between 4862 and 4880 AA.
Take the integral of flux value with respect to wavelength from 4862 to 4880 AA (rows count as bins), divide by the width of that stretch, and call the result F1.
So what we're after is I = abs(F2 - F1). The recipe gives 0.8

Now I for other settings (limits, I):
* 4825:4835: 0.3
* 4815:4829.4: 0.5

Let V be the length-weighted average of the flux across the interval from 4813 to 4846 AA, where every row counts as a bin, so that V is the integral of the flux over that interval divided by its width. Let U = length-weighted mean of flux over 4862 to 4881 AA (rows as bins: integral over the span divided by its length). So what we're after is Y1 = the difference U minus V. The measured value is -0.56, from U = 6.44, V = 7.00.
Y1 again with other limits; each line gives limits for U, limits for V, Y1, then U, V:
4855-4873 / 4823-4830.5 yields -0.60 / 6.17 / 6.77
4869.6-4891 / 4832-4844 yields -0.44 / 6.42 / 6.85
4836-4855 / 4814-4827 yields -0.38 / 6.83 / 7.20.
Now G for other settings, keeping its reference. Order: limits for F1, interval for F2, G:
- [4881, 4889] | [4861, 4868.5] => 15.3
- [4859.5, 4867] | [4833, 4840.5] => 6.4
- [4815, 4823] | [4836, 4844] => 9.0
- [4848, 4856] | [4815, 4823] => 4.8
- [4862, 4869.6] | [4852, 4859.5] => 8.1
